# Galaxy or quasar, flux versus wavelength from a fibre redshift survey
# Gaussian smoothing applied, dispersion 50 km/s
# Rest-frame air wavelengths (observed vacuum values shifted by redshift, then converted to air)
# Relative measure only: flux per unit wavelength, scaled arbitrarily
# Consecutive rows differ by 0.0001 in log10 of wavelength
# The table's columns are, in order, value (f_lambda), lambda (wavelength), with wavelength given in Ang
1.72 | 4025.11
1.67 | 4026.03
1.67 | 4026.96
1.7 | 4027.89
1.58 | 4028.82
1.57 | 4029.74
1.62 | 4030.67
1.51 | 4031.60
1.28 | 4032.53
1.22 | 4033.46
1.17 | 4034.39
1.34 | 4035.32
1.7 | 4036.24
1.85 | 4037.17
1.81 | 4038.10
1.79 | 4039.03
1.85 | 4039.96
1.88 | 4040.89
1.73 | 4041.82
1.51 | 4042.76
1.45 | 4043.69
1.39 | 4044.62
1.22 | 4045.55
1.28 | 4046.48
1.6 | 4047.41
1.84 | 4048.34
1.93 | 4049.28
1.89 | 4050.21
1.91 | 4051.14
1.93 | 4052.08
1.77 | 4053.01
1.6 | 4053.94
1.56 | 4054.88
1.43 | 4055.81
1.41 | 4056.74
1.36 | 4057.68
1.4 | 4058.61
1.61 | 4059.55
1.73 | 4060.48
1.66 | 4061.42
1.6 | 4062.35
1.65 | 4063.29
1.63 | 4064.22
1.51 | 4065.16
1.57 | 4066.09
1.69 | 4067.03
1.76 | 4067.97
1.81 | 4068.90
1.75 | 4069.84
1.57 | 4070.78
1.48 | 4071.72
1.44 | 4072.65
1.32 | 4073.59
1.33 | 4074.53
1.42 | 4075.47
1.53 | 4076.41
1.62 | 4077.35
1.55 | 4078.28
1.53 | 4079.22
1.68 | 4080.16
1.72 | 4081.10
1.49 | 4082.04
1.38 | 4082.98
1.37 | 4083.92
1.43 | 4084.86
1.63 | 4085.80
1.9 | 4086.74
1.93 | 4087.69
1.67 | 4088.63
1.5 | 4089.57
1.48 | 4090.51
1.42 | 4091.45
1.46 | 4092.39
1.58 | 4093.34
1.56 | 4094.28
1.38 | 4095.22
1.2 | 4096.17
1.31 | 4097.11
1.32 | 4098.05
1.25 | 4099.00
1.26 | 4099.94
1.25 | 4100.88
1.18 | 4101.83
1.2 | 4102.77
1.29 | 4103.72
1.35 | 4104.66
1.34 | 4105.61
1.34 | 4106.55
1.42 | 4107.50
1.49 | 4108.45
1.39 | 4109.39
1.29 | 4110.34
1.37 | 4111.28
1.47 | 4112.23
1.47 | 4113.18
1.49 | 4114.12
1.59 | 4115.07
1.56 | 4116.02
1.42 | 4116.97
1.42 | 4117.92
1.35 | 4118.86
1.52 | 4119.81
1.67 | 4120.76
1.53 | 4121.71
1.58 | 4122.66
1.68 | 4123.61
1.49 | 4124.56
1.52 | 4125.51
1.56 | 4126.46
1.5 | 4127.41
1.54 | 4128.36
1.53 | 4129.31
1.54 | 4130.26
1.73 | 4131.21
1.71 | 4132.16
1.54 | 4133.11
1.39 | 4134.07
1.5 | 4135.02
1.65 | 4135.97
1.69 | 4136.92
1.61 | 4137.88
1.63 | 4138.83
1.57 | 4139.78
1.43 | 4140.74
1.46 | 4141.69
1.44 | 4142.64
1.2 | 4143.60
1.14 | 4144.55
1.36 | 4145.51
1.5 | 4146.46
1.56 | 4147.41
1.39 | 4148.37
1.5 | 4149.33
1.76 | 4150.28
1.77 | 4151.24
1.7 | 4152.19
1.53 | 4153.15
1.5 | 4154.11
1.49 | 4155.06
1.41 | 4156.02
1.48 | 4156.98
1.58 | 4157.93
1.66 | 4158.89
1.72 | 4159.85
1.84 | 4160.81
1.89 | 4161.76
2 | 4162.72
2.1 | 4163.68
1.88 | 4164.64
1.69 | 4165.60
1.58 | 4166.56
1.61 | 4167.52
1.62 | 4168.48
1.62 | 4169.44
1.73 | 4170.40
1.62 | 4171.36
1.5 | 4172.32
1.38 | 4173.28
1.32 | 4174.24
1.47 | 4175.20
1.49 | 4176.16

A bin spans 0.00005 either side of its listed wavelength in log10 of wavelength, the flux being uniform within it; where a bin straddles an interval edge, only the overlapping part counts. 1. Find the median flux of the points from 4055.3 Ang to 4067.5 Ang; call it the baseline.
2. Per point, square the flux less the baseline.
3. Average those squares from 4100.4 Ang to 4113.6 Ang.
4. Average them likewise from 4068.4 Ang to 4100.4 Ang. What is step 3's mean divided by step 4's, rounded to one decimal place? 1.8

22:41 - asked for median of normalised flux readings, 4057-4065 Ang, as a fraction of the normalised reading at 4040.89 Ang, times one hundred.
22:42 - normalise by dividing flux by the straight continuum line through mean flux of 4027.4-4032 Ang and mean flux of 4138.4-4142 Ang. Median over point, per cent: 87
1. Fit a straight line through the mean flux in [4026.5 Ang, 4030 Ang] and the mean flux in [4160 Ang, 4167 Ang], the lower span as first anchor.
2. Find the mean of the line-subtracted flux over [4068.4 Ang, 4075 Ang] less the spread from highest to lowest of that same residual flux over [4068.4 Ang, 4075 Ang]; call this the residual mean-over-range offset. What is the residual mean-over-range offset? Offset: -0.67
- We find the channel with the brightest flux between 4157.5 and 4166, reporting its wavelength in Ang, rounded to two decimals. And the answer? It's 4163.68 Ang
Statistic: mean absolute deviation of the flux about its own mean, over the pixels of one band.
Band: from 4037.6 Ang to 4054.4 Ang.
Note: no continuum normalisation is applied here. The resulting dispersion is 0.196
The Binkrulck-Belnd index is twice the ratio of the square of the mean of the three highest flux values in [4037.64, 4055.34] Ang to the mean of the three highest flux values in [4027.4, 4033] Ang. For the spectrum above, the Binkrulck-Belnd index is 4.5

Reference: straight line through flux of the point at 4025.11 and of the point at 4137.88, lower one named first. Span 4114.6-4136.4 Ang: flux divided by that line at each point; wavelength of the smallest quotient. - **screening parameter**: 4118.86 Ang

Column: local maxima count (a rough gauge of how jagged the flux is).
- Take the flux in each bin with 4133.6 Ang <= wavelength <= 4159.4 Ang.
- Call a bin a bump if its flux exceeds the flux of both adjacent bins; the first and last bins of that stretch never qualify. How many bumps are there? 5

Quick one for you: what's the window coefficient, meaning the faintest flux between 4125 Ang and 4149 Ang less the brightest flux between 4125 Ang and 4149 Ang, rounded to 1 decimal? -0.6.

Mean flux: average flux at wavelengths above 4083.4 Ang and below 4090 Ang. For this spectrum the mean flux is 1.63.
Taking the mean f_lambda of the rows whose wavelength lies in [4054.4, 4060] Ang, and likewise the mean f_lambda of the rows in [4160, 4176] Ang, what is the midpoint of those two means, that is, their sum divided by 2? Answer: 1.57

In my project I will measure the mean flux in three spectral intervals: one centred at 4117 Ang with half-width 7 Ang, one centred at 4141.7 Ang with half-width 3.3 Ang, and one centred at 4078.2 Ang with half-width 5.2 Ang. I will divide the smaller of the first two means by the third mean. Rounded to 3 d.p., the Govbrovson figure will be 0.936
